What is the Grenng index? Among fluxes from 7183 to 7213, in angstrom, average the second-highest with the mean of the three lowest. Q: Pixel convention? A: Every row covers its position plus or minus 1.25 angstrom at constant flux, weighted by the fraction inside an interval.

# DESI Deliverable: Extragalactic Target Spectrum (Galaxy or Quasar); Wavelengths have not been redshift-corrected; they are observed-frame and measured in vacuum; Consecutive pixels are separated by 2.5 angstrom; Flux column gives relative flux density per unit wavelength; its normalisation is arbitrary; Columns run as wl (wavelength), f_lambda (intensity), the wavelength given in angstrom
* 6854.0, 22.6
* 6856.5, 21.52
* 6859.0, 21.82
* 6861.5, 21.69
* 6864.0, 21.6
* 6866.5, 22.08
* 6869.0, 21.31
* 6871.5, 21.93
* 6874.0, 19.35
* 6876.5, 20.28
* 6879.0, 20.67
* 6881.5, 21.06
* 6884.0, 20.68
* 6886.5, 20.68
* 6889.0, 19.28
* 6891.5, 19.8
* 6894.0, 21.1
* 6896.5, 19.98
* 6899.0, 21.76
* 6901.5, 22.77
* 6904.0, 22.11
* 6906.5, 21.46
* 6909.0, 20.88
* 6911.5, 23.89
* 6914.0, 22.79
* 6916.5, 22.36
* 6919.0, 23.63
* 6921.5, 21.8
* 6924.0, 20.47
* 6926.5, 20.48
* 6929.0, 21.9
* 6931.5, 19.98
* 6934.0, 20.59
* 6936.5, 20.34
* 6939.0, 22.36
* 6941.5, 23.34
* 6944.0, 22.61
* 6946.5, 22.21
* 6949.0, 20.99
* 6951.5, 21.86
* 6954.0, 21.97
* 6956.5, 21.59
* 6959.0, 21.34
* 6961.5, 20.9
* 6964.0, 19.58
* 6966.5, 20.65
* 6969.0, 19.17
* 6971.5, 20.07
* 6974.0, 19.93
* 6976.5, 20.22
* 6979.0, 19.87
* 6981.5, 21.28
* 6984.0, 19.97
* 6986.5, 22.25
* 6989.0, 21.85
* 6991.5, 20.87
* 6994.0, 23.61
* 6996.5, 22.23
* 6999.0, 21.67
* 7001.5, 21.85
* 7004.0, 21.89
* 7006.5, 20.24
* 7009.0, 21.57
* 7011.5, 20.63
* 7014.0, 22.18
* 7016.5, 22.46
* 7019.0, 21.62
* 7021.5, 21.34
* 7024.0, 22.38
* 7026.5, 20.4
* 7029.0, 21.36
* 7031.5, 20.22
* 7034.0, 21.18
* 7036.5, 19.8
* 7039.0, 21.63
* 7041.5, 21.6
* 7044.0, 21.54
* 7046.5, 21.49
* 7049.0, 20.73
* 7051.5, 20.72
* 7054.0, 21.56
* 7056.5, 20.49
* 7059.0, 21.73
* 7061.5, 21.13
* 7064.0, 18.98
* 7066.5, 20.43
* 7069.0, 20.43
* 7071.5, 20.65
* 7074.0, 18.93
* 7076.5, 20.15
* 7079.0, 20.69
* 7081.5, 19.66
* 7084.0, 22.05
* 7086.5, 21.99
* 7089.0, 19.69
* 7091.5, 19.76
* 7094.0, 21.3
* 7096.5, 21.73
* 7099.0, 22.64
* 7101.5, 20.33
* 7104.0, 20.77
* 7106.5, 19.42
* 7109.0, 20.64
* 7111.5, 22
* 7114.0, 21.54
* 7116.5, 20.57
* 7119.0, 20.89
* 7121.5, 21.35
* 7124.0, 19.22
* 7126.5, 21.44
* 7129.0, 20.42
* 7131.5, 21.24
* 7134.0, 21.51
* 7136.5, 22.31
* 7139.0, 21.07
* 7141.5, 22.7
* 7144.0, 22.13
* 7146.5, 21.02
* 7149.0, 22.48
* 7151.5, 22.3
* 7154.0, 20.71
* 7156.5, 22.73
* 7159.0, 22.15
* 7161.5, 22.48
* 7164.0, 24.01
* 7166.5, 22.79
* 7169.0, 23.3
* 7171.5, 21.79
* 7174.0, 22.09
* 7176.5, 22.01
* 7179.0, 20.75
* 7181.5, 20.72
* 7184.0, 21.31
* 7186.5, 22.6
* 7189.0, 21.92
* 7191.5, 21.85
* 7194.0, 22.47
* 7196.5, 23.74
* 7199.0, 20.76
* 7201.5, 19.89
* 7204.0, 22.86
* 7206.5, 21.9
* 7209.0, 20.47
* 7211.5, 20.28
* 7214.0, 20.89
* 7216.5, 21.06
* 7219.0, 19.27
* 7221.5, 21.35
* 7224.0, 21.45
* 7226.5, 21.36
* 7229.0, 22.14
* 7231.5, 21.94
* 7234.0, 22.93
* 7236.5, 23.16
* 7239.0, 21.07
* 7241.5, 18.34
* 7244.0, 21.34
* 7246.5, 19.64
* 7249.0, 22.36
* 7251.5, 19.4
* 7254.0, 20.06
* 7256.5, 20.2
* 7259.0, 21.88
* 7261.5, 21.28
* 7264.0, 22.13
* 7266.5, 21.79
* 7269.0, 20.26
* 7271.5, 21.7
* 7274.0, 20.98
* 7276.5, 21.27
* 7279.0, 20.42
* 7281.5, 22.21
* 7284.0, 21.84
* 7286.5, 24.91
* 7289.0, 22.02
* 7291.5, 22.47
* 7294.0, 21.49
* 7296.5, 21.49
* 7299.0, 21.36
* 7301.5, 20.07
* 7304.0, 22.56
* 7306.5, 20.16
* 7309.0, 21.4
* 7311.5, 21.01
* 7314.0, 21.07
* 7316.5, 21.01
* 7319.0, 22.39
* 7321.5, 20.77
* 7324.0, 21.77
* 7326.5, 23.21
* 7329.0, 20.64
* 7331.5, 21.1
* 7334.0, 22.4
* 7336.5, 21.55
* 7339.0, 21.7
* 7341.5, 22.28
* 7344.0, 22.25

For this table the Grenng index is 21.5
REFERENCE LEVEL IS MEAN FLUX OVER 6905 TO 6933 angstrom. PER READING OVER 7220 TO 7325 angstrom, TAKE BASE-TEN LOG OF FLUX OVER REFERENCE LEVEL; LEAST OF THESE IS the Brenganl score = -0.075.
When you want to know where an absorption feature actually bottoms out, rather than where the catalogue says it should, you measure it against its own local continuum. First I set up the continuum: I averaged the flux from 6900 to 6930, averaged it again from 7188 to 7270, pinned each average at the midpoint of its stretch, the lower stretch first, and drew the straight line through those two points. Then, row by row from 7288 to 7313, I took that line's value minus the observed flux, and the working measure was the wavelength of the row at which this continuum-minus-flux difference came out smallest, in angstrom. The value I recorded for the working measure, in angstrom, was 7304.0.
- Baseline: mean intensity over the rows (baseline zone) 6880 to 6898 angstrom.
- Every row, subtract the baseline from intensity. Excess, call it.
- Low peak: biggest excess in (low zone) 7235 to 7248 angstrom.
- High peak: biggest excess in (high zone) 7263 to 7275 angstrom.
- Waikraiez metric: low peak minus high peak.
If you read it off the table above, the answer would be 1.0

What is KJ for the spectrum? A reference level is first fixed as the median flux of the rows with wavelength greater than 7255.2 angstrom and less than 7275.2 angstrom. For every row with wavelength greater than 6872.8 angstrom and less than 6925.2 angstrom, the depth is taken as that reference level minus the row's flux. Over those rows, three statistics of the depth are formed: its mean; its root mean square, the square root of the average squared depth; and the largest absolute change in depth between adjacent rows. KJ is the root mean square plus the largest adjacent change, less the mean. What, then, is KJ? 4.1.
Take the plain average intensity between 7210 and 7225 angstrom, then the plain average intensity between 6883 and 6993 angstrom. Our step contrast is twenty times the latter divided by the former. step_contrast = 20.5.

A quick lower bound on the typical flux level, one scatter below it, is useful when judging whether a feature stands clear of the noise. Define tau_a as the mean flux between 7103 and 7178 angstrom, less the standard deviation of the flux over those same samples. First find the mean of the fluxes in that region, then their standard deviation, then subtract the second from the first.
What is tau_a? 20.6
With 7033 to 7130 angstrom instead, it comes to 19.9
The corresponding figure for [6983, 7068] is 20.4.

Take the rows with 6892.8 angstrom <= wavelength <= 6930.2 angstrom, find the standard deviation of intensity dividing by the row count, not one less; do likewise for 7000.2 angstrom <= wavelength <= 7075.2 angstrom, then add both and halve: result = 0.99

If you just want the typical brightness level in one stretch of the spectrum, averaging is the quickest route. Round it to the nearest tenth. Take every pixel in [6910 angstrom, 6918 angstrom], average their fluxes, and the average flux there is 23.0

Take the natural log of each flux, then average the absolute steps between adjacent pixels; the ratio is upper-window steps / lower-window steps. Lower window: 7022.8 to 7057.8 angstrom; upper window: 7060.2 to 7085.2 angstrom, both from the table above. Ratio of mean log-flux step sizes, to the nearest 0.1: 1.5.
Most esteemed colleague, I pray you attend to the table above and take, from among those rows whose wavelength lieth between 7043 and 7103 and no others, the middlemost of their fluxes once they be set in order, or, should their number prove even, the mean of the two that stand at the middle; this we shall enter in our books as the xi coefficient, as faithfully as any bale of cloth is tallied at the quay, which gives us 20.7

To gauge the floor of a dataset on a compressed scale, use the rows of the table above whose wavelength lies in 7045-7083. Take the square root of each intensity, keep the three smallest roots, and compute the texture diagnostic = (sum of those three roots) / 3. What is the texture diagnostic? 4.38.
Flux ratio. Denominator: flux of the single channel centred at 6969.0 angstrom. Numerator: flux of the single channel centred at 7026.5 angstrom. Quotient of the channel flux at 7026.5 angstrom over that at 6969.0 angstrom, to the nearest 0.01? 1.06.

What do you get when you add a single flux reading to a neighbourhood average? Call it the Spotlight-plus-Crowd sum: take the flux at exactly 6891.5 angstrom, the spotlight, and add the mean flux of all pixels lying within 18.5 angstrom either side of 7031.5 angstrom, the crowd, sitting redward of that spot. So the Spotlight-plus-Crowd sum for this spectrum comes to 41.1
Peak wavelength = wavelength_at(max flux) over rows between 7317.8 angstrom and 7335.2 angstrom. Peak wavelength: 7326.5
